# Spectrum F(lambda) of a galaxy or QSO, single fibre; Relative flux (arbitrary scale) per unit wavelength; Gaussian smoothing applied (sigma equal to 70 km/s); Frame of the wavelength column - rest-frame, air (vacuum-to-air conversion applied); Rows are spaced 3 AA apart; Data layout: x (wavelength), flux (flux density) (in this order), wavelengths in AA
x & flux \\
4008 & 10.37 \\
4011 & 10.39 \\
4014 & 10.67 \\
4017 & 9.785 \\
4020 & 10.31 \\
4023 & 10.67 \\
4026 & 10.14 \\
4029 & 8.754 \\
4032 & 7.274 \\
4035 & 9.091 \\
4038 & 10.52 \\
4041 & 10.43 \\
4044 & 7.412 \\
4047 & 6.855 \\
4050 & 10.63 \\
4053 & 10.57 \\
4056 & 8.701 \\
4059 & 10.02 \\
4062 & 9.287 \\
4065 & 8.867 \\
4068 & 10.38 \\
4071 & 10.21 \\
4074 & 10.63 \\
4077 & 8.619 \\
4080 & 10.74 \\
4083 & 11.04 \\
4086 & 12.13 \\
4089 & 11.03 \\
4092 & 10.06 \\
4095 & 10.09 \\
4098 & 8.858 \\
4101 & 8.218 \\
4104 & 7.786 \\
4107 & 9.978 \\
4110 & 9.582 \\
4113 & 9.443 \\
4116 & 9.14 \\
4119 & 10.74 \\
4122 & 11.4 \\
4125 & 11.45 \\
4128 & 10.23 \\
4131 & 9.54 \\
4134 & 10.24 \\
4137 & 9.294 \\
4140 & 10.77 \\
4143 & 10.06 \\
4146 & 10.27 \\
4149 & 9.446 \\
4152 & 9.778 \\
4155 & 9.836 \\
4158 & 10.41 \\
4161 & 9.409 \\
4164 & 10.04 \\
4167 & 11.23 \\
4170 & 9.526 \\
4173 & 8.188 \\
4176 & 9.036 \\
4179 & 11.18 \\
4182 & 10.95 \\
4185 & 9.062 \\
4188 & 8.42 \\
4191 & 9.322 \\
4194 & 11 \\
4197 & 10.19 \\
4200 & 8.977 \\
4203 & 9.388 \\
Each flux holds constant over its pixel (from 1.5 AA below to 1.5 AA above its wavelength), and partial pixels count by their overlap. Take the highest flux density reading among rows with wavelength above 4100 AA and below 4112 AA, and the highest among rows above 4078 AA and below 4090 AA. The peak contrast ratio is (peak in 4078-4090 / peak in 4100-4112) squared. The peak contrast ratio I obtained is 1.48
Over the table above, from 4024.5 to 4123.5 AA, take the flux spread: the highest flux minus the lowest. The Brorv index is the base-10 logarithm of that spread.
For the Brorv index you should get 0.7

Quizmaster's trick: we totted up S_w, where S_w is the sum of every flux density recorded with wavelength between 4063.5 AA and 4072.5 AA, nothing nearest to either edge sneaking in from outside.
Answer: 29.5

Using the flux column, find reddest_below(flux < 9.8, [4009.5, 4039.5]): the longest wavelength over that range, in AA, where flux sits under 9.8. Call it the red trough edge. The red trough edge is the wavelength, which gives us 4035 AA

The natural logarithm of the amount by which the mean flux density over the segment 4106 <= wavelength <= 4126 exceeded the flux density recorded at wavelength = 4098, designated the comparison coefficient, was 0.3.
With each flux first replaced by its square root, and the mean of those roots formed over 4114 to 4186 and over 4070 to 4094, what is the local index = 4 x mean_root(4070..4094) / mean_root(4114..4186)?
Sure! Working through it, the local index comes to 4.10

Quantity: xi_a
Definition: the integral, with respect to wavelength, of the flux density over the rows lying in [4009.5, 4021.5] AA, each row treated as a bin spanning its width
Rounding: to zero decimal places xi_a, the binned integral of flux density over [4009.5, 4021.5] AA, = 123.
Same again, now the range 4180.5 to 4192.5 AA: 113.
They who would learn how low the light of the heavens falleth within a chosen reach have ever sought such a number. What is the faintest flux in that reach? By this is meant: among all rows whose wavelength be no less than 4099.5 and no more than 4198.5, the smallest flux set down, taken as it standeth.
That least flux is 7.786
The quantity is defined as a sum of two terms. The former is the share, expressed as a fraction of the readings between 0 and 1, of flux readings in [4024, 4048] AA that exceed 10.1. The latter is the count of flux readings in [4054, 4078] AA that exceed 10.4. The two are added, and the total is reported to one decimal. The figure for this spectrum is 1.4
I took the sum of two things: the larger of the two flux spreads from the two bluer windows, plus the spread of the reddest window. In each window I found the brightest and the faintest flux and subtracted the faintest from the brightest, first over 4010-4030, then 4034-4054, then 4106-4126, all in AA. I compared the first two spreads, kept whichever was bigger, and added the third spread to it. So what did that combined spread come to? 6.1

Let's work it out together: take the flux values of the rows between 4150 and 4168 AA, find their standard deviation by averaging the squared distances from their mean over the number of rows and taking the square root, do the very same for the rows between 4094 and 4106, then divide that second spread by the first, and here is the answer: 1.5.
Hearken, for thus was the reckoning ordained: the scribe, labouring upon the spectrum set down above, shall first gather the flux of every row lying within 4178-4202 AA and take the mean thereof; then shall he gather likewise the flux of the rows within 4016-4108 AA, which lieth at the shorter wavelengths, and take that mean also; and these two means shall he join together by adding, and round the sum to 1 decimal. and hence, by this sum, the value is 19.5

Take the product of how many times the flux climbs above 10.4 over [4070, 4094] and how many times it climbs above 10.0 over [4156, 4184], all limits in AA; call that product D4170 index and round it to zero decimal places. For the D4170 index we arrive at 25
